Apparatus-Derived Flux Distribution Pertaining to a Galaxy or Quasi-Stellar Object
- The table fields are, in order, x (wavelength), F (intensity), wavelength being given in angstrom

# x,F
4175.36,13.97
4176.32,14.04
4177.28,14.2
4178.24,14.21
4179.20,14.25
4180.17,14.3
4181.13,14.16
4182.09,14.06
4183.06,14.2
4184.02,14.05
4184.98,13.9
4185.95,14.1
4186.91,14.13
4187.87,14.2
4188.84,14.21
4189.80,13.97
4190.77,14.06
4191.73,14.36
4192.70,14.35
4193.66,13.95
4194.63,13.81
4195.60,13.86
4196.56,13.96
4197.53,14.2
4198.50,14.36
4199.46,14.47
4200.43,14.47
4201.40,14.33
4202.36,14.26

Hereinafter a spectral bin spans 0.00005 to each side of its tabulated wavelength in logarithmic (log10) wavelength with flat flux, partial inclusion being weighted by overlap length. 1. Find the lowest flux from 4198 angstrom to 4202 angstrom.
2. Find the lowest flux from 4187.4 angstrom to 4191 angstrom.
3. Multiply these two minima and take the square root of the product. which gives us 14.1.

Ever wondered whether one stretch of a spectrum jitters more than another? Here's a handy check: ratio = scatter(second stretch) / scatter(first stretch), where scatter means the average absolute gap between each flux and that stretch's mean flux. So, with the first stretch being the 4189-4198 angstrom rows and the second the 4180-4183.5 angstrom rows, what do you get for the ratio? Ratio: 0.43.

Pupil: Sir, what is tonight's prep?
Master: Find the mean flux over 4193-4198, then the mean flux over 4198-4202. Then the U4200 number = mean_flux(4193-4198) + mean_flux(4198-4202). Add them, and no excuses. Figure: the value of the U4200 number 28.4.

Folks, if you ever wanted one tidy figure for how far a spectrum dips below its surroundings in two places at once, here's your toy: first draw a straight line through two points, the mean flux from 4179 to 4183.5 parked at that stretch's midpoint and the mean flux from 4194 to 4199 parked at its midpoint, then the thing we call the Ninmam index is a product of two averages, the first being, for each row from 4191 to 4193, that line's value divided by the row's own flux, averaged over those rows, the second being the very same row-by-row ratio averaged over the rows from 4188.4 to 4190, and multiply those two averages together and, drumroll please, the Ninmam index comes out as 0.98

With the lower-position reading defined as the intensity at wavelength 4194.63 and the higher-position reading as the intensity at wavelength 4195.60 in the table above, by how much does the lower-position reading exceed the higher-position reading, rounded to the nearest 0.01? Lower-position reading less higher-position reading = -0.05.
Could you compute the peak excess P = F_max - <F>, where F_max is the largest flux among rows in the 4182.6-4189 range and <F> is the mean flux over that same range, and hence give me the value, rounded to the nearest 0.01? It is 0.10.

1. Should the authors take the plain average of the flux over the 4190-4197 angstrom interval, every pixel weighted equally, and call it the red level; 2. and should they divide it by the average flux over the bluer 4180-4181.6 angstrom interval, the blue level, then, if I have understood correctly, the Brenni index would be 0.99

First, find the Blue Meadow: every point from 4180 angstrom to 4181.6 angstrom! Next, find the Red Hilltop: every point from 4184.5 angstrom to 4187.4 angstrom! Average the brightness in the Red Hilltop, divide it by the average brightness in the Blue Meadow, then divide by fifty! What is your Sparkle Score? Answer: 0.0197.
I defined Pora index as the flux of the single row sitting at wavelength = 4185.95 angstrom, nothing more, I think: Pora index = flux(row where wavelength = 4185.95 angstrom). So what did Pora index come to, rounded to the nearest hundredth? 14.10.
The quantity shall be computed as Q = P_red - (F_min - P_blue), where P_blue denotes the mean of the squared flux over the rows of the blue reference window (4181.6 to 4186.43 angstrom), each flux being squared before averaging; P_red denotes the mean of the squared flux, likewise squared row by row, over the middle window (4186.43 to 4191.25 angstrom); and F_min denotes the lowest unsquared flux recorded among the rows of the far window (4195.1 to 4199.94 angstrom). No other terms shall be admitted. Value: 383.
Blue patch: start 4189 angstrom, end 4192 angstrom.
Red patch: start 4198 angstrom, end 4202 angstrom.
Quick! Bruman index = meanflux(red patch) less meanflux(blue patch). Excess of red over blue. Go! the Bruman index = 0.28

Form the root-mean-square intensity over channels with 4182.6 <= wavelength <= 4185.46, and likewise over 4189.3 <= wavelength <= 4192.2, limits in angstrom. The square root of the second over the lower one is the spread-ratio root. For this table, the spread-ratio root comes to 1.00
